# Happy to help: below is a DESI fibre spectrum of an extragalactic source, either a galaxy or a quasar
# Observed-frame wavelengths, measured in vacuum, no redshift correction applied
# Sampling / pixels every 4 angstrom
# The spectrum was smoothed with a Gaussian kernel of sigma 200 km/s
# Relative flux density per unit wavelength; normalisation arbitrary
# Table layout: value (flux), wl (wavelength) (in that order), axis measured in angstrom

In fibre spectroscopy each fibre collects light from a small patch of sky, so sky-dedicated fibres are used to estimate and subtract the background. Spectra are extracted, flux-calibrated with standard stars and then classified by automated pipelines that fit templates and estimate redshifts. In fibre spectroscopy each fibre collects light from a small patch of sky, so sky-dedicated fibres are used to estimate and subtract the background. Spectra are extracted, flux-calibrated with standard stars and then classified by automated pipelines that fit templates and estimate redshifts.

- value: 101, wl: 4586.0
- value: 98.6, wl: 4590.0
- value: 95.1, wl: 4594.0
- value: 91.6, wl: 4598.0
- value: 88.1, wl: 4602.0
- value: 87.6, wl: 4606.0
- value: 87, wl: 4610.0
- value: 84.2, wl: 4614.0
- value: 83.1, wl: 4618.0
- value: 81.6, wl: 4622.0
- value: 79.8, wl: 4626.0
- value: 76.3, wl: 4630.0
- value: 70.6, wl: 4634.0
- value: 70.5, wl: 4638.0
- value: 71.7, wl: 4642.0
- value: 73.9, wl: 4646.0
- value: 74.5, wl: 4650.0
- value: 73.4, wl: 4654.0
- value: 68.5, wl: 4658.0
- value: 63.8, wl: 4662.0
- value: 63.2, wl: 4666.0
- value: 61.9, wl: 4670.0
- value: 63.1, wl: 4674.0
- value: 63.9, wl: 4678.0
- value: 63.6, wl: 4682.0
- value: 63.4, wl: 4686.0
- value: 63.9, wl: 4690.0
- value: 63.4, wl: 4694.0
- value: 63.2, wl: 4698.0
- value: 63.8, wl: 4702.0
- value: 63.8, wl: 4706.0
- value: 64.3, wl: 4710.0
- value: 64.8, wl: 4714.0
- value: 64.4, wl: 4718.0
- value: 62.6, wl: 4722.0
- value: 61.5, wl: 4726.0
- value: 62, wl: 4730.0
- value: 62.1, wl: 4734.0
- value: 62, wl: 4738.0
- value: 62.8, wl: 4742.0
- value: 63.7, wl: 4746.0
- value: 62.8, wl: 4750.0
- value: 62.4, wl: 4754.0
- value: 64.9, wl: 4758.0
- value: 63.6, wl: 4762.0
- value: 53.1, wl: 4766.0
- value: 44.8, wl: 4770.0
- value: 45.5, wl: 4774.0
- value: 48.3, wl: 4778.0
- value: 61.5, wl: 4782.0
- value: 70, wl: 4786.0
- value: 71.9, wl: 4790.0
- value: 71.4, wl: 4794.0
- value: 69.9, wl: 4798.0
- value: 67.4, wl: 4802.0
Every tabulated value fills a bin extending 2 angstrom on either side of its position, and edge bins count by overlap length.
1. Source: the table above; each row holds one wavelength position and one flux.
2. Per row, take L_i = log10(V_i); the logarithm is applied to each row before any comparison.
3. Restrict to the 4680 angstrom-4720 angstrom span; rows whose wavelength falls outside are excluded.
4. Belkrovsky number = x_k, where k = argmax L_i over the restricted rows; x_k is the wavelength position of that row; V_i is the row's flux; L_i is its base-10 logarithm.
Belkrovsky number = 4714.0 angstrom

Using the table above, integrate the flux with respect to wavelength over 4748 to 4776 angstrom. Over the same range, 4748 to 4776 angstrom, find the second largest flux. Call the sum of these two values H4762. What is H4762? 1652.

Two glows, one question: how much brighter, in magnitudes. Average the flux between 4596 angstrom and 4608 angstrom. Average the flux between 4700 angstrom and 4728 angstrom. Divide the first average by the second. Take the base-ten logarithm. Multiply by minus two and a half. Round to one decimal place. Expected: -0.4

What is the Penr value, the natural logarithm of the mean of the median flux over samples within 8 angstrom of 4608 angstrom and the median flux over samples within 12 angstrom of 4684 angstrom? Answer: 4.32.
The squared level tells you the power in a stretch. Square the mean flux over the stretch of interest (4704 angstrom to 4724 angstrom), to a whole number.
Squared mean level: 4093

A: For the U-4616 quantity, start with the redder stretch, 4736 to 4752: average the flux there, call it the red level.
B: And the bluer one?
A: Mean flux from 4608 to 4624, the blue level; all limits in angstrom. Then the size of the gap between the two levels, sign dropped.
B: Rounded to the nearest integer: 21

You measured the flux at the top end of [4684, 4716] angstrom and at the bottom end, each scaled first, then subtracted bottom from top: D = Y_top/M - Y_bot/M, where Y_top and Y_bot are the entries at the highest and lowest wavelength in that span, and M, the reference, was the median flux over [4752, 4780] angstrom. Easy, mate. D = 0.026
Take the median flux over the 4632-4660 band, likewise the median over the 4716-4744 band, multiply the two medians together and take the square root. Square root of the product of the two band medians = 67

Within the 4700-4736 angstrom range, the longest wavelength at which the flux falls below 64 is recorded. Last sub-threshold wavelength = 4734.0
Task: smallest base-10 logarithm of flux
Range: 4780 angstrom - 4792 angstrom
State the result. 1.79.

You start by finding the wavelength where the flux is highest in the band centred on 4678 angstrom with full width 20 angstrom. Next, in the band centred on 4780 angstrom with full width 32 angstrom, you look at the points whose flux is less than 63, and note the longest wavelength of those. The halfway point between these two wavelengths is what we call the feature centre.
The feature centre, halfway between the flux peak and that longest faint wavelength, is 4730 angstrom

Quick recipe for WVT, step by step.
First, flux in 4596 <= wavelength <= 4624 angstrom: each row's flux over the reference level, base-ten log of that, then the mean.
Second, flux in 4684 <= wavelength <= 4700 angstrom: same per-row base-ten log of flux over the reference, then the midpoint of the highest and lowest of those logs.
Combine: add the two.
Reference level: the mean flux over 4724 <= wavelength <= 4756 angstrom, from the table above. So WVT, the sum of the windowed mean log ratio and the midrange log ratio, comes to 0.15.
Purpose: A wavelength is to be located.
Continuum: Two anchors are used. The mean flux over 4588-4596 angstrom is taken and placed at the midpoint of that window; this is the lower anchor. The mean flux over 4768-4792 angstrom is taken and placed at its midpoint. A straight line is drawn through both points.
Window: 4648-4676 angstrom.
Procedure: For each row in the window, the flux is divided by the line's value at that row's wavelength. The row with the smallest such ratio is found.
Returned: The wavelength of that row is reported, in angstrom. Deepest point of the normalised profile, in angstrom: 4670.0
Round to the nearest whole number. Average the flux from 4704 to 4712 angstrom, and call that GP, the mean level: 64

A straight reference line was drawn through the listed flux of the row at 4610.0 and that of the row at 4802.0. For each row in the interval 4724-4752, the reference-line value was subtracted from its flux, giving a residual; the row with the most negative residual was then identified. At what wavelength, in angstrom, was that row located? 4726.0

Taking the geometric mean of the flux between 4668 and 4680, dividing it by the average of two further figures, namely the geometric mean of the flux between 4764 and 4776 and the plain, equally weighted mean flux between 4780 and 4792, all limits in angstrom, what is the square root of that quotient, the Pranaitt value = 1.04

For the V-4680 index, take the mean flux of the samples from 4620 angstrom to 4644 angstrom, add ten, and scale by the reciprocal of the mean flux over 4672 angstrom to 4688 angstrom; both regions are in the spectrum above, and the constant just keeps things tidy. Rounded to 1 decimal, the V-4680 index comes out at 1.3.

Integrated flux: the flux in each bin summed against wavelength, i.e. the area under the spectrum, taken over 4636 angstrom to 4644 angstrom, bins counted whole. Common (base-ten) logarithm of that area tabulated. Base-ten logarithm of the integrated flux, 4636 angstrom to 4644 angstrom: 2.75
